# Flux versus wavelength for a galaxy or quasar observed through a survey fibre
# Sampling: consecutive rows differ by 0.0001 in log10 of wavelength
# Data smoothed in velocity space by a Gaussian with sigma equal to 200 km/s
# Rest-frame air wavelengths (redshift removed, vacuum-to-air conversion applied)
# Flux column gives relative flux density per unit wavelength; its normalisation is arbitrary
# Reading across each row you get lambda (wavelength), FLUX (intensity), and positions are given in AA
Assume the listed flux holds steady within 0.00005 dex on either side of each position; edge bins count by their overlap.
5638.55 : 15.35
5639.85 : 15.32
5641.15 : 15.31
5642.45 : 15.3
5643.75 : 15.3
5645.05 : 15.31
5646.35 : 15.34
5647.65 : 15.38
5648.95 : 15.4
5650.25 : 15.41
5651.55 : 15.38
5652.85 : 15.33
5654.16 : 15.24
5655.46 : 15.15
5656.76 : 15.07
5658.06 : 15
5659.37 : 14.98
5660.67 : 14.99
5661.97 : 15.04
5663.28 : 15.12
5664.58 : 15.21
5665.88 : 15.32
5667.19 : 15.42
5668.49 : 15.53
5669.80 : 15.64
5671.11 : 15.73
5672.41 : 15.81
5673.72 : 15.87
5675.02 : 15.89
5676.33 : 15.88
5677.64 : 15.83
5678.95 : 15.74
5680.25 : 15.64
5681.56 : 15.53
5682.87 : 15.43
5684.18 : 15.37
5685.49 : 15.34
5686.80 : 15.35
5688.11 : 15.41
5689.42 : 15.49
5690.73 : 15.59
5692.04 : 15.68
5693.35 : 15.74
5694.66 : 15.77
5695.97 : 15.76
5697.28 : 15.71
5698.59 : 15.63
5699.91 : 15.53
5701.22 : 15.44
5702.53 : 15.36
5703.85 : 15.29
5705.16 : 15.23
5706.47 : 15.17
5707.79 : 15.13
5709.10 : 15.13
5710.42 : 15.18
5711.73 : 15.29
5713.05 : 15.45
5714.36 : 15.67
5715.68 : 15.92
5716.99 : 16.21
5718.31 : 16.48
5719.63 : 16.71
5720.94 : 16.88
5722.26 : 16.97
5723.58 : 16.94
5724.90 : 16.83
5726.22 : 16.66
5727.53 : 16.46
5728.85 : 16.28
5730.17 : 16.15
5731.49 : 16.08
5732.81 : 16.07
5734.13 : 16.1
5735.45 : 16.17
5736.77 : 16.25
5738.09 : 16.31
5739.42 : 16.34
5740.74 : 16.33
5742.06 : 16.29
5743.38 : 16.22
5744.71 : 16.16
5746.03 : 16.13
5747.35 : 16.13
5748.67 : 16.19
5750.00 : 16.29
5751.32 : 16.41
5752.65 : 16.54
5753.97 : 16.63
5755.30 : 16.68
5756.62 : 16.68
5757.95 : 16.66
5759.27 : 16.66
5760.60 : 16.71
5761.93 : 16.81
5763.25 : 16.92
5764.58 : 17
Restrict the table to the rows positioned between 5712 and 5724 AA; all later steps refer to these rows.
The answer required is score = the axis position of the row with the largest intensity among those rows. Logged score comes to 5722.26 AA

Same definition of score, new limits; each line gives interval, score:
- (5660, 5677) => 5675.02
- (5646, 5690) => 5675.02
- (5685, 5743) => 5722.26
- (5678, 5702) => 5694.66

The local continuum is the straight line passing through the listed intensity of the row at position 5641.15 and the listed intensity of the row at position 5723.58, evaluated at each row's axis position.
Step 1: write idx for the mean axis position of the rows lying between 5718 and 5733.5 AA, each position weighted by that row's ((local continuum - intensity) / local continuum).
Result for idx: 5729.0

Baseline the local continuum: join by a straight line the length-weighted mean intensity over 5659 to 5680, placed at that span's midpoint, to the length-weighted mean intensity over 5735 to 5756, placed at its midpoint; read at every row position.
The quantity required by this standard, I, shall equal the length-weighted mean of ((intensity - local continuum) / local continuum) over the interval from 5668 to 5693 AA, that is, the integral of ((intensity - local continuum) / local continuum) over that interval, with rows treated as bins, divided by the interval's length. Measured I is -0.001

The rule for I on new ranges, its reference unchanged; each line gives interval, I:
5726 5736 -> 0.004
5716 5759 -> 0.011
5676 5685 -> -0.001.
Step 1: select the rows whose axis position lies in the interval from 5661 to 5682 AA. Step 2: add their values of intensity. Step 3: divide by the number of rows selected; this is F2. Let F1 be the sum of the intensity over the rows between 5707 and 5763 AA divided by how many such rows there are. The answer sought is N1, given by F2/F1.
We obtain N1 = 0.96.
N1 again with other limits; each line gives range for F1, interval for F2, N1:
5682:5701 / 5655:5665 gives 0.97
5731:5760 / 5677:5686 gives 0.95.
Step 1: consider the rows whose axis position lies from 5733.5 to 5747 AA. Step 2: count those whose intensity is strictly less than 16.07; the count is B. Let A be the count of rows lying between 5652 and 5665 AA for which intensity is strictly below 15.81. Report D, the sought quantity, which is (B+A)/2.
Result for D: 5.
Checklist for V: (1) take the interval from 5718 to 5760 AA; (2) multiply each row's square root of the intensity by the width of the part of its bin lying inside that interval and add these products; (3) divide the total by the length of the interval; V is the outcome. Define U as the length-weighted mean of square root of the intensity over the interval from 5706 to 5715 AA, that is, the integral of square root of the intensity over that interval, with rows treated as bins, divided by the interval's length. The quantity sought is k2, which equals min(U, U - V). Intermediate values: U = 3.91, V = 4.05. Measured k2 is -0.14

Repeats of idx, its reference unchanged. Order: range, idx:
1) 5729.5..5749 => 5739.9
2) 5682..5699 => 5690.4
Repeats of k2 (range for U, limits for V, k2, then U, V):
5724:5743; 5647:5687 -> 0.11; 4.04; 3.93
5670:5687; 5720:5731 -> -0.13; 3.96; 4.08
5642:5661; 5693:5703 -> -0.05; 3.90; 3.95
